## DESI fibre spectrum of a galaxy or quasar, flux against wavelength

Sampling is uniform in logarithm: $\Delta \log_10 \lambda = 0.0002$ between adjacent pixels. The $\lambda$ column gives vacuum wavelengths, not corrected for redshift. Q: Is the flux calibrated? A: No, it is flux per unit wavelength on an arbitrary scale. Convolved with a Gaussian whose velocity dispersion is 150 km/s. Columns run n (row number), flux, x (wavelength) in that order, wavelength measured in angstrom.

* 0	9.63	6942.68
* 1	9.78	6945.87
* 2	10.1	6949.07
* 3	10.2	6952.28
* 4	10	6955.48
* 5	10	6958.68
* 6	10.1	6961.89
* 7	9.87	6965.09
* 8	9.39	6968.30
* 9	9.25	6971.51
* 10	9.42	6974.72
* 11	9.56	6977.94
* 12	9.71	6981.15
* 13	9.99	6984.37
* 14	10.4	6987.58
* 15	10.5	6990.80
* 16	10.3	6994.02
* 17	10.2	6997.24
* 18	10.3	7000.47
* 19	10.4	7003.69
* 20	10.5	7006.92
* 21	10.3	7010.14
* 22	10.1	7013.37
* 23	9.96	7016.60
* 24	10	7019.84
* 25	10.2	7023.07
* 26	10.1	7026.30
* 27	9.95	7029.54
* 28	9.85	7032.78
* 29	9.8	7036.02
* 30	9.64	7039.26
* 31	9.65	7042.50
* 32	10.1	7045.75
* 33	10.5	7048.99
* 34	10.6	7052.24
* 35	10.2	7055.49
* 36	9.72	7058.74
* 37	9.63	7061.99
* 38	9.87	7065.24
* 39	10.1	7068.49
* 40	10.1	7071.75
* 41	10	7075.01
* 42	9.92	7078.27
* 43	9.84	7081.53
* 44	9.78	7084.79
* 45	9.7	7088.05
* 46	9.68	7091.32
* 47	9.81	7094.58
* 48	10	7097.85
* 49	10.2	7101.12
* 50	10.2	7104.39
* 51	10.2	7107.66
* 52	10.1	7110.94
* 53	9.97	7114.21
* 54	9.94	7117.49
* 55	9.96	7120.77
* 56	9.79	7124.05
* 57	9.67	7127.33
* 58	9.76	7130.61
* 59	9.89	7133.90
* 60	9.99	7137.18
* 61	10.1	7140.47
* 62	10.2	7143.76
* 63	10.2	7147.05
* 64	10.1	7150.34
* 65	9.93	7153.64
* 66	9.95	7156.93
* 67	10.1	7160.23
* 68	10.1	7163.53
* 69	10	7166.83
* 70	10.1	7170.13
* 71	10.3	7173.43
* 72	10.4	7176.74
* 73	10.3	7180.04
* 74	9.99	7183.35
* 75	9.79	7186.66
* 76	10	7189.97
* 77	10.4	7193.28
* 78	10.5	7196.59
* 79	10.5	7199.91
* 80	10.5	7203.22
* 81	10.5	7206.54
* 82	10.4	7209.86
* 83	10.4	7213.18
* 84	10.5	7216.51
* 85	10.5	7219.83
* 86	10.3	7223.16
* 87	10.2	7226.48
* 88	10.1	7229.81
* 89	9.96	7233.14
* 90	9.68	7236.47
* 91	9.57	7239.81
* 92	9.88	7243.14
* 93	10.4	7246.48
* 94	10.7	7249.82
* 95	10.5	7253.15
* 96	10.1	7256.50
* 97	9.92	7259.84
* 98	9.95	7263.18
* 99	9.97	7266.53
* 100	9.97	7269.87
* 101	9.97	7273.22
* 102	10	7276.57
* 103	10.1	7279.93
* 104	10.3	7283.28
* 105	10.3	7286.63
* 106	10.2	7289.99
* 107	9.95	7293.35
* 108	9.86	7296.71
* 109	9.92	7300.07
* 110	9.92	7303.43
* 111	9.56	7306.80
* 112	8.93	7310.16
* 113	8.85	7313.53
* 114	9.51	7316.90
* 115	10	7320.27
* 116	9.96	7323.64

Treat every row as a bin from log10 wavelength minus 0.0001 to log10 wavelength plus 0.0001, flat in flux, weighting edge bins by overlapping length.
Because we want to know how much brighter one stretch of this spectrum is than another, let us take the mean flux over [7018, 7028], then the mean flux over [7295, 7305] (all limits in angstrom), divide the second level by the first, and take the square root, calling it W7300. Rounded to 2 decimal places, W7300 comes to 0.99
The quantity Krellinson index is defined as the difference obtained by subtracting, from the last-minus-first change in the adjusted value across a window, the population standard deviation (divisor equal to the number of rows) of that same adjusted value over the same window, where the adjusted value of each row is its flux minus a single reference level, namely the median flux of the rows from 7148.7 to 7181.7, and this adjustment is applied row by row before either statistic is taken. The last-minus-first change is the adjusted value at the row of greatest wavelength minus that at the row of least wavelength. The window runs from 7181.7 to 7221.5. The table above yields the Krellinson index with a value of 0.27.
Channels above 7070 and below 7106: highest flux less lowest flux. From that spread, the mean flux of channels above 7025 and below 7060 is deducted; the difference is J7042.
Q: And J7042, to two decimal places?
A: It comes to -9.49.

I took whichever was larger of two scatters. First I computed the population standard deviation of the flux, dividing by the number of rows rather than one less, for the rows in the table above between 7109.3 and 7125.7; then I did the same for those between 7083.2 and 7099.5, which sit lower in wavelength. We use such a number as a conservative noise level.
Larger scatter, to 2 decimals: 0.11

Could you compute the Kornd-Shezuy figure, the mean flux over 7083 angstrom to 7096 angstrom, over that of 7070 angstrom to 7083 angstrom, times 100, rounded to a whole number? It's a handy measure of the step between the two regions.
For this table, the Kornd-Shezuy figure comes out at 98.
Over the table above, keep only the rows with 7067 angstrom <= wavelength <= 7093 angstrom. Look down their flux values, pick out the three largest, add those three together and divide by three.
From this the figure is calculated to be 10.1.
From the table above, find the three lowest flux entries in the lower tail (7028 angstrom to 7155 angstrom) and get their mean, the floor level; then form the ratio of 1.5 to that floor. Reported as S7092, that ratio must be 0.156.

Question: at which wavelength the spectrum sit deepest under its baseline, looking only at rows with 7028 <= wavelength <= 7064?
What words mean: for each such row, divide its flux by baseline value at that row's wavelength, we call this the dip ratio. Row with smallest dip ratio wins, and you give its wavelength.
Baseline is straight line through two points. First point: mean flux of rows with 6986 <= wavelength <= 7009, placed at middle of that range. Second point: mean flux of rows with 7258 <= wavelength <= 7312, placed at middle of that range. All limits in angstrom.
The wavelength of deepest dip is 7039.26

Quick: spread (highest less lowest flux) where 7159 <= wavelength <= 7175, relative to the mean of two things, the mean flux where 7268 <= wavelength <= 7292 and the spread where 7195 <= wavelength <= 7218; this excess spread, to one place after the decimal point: -4.8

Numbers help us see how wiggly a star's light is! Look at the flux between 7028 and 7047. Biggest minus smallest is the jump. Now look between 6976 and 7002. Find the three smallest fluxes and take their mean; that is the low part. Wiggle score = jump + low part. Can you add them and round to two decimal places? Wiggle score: 10.21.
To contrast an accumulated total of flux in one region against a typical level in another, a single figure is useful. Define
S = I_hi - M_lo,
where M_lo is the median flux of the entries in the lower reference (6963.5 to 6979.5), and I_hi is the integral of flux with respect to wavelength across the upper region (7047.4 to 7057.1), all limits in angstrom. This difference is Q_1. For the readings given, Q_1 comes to 92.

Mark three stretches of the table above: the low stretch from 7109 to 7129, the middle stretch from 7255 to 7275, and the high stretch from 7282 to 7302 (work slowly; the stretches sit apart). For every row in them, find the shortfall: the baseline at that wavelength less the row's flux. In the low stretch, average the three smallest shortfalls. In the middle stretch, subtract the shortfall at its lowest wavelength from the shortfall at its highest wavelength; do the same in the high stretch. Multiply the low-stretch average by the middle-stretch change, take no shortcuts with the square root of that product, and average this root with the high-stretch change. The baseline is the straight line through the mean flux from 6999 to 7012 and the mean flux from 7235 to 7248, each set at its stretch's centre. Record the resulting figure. 0.23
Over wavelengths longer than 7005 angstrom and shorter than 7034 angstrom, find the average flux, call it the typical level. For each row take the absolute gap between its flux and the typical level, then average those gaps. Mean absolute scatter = 0.15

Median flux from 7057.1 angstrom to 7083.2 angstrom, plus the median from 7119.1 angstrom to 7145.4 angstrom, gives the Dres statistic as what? 19.8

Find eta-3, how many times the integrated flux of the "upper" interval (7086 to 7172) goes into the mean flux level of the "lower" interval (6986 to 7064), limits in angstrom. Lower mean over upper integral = 0.012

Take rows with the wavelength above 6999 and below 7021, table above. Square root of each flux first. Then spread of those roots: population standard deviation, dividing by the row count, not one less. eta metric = 0.030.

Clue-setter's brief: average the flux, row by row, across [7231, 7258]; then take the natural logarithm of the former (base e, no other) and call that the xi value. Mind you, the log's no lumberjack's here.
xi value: 2.31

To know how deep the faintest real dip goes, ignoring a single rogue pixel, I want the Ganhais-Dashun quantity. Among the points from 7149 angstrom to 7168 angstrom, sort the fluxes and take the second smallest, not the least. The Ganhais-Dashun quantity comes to 9.95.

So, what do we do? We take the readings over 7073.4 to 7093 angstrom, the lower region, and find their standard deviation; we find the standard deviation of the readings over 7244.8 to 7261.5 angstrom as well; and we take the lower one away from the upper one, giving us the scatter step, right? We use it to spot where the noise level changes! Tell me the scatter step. 0.2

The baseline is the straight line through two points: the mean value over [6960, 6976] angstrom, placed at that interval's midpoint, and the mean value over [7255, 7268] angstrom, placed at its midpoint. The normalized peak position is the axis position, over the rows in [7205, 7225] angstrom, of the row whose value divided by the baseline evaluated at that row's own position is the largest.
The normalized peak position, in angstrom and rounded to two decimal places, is 7206.54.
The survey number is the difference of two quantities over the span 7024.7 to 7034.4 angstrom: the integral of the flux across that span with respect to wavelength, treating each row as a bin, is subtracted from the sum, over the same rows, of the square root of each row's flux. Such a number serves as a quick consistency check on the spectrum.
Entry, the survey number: -87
